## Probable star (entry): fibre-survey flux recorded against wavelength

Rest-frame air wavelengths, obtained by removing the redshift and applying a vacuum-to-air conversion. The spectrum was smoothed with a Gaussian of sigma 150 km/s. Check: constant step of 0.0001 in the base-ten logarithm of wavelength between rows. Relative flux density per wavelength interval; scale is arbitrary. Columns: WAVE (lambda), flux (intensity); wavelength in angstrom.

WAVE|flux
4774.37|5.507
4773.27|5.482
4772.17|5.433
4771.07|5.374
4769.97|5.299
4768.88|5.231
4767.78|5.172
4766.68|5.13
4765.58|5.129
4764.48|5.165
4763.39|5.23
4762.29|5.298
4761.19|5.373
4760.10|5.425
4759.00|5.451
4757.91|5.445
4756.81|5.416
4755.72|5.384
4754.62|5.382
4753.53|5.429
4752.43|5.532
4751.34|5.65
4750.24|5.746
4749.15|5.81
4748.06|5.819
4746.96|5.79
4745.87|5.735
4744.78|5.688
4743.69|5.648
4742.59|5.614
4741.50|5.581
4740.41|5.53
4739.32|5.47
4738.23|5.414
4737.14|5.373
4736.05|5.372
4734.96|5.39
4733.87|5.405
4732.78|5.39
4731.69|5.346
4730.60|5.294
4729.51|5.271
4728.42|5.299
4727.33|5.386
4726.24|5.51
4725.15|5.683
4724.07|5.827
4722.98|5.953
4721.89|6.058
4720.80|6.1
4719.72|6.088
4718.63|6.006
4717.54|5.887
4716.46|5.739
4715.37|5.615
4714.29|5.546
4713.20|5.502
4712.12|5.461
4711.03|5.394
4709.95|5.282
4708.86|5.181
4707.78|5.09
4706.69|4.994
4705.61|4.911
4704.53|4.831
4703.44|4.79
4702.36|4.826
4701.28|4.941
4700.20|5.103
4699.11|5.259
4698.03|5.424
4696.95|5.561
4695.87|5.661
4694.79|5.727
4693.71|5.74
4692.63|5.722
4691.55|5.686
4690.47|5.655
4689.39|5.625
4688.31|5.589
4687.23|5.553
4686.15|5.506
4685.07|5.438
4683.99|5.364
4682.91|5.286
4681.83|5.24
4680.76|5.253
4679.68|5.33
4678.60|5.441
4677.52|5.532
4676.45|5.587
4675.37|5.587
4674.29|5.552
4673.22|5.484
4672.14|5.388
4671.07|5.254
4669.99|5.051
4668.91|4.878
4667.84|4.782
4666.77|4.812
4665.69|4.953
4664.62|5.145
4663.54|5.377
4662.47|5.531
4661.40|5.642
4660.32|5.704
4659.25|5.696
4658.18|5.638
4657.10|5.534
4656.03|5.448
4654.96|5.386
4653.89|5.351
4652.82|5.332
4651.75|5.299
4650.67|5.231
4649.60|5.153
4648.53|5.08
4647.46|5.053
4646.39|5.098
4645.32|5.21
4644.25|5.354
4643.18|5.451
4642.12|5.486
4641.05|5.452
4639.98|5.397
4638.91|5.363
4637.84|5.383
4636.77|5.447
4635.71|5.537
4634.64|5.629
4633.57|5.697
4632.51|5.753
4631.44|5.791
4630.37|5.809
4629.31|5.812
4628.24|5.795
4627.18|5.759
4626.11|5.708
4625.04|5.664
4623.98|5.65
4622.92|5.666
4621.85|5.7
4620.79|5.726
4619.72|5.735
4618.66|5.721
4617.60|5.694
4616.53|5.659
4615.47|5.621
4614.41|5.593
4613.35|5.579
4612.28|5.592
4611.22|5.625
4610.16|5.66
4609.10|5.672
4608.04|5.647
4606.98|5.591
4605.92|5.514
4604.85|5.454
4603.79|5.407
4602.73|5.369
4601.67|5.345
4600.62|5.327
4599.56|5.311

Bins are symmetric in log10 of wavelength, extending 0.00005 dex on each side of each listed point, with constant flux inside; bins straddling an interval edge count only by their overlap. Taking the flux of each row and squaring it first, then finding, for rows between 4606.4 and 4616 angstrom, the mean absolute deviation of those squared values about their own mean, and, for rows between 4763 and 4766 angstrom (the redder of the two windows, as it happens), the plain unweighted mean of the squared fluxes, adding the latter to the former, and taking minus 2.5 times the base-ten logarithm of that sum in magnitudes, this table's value -3.58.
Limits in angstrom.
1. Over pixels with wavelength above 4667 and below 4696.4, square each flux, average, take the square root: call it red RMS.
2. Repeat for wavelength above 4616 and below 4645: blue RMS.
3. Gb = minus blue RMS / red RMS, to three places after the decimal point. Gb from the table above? -1.033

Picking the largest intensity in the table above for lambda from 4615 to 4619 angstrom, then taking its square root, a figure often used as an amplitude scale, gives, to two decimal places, 2.39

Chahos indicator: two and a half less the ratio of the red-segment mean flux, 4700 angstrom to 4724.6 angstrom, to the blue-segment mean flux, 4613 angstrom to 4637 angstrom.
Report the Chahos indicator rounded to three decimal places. 1.543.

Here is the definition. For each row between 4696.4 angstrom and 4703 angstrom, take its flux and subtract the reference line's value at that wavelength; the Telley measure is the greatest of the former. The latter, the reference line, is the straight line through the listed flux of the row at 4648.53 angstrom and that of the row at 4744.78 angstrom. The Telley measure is 0.18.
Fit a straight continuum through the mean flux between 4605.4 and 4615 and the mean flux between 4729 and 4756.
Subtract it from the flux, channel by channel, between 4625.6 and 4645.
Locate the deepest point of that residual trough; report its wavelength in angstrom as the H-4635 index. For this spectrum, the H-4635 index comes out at 4644.25 angstrom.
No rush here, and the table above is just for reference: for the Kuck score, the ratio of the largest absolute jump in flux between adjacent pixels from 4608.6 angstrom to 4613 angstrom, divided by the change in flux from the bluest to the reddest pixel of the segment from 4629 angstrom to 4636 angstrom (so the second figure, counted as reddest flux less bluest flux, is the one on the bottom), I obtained -0.13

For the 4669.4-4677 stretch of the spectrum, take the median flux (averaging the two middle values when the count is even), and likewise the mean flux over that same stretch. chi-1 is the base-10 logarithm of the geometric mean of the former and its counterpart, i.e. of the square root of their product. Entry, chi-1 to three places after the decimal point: 0.736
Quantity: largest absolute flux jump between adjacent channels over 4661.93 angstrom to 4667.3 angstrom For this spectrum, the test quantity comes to 0.23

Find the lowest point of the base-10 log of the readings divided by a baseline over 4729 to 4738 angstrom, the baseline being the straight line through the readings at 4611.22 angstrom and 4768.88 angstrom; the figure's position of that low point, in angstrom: 4729.51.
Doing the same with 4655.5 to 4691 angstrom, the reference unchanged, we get 4667.84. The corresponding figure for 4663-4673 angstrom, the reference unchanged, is 4667.84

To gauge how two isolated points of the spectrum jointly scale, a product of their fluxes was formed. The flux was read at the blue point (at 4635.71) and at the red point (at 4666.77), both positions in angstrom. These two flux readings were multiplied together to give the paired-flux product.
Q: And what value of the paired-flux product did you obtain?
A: 26.6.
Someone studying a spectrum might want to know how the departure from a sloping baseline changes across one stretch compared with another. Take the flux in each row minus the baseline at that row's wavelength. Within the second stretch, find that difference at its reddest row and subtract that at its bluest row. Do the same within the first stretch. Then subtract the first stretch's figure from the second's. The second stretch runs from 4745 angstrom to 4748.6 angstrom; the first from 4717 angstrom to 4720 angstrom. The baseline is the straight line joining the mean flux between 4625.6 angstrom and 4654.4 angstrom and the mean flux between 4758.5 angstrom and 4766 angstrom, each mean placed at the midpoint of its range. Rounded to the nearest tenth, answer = -0.1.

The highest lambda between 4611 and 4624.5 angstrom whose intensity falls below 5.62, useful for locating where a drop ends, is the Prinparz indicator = 4614.41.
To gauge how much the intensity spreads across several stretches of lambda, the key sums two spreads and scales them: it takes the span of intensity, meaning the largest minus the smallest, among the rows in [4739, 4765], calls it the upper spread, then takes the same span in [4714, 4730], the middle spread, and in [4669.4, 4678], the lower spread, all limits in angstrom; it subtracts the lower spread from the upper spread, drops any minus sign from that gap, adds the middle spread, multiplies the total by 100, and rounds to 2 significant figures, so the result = 95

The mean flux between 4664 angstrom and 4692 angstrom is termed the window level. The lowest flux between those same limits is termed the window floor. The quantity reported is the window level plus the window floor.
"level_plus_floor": 10.1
